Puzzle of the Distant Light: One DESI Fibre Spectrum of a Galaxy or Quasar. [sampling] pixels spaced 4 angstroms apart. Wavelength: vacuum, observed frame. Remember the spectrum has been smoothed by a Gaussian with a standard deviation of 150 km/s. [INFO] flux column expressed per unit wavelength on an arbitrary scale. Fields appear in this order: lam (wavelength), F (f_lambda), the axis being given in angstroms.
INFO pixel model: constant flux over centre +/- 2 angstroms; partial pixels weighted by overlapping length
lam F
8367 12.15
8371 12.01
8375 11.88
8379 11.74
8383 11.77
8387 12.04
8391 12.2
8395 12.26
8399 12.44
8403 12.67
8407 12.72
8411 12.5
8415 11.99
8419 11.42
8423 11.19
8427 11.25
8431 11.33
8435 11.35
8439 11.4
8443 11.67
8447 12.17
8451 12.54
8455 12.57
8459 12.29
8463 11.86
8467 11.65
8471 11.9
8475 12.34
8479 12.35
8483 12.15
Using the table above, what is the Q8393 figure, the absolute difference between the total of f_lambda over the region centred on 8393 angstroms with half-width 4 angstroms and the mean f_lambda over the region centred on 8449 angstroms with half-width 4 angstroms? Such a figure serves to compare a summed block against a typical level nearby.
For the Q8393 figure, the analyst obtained 12.1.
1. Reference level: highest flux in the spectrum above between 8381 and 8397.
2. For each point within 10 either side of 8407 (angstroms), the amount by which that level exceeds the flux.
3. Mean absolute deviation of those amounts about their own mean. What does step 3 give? 0.199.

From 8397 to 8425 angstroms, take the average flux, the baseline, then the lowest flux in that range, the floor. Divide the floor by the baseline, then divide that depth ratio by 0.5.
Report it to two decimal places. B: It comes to 1.84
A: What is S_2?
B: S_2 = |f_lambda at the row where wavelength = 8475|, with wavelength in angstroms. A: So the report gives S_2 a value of 12.3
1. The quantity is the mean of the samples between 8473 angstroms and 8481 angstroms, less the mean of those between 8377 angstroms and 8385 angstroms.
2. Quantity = 0.6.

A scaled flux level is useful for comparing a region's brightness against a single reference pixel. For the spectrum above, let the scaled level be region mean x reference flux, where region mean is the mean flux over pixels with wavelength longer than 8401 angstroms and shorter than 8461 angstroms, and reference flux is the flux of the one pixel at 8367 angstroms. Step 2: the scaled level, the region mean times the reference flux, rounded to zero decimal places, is 145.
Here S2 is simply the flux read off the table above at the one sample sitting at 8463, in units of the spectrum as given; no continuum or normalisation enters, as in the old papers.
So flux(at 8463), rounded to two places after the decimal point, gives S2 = 11.86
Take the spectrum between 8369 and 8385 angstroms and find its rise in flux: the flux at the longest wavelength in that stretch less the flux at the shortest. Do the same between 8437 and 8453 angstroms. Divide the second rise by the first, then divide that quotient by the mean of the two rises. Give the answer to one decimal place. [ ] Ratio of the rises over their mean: -10.6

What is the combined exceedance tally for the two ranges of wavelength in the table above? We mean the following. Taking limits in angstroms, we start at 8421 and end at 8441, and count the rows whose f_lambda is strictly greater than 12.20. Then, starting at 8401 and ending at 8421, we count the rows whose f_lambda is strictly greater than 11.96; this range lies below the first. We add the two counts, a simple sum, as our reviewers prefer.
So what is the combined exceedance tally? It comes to 4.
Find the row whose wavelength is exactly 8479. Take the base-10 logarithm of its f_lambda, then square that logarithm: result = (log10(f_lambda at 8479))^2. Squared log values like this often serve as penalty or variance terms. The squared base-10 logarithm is 1.192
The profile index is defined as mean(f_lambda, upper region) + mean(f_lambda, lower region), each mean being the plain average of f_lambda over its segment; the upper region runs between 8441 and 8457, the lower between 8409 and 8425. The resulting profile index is 24.0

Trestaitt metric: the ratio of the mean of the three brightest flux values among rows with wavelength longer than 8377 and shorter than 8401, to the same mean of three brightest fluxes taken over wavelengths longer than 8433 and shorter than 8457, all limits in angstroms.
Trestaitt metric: 0.99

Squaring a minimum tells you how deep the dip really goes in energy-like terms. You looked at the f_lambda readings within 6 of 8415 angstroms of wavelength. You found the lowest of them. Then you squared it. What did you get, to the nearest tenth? 130.4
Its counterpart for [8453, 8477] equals 135.7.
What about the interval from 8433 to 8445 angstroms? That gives 128.8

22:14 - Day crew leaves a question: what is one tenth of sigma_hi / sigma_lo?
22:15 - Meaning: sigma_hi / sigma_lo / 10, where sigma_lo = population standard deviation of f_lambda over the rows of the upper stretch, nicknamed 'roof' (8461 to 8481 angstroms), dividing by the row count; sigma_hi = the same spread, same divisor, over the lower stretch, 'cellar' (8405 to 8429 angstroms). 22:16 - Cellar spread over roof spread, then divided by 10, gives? 0.22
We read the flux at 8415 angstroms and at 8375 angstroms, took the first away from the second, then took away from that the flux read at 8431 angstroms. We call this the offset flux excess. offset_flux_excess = -11.4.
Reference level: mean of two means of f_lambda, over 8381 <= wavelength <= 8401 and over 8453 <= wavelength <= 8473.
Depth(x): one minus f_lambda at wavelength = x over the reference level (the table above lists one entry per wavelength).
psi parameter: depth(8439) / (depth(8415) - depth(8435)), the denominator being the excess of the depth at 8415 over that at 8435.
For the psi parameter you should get -1.1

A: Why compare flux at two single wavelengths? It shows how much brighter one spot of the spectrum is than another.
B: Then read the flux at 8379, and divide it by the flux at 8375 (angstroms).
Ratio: 0.988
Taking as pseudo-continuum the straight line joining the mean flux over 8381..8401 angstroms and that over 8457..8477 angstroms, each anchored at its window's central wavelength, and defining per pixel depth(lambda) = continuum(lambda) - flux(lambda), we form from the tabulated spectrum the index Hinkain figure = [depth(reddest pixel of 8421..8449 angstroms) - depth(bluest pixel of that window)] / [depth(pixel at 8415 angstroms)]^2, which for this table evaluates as -85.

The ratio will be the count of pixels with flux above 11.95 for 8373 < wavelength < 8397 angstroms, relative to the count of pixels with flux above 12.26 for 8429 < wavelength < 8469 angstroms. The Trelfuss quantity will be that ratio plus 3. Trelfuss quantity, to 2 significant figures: 4.0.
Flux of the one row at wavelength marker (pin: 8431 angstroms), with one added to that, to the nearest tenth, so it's 12.3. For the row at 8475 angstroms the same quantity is 13.3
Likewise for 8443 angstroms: 12.7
